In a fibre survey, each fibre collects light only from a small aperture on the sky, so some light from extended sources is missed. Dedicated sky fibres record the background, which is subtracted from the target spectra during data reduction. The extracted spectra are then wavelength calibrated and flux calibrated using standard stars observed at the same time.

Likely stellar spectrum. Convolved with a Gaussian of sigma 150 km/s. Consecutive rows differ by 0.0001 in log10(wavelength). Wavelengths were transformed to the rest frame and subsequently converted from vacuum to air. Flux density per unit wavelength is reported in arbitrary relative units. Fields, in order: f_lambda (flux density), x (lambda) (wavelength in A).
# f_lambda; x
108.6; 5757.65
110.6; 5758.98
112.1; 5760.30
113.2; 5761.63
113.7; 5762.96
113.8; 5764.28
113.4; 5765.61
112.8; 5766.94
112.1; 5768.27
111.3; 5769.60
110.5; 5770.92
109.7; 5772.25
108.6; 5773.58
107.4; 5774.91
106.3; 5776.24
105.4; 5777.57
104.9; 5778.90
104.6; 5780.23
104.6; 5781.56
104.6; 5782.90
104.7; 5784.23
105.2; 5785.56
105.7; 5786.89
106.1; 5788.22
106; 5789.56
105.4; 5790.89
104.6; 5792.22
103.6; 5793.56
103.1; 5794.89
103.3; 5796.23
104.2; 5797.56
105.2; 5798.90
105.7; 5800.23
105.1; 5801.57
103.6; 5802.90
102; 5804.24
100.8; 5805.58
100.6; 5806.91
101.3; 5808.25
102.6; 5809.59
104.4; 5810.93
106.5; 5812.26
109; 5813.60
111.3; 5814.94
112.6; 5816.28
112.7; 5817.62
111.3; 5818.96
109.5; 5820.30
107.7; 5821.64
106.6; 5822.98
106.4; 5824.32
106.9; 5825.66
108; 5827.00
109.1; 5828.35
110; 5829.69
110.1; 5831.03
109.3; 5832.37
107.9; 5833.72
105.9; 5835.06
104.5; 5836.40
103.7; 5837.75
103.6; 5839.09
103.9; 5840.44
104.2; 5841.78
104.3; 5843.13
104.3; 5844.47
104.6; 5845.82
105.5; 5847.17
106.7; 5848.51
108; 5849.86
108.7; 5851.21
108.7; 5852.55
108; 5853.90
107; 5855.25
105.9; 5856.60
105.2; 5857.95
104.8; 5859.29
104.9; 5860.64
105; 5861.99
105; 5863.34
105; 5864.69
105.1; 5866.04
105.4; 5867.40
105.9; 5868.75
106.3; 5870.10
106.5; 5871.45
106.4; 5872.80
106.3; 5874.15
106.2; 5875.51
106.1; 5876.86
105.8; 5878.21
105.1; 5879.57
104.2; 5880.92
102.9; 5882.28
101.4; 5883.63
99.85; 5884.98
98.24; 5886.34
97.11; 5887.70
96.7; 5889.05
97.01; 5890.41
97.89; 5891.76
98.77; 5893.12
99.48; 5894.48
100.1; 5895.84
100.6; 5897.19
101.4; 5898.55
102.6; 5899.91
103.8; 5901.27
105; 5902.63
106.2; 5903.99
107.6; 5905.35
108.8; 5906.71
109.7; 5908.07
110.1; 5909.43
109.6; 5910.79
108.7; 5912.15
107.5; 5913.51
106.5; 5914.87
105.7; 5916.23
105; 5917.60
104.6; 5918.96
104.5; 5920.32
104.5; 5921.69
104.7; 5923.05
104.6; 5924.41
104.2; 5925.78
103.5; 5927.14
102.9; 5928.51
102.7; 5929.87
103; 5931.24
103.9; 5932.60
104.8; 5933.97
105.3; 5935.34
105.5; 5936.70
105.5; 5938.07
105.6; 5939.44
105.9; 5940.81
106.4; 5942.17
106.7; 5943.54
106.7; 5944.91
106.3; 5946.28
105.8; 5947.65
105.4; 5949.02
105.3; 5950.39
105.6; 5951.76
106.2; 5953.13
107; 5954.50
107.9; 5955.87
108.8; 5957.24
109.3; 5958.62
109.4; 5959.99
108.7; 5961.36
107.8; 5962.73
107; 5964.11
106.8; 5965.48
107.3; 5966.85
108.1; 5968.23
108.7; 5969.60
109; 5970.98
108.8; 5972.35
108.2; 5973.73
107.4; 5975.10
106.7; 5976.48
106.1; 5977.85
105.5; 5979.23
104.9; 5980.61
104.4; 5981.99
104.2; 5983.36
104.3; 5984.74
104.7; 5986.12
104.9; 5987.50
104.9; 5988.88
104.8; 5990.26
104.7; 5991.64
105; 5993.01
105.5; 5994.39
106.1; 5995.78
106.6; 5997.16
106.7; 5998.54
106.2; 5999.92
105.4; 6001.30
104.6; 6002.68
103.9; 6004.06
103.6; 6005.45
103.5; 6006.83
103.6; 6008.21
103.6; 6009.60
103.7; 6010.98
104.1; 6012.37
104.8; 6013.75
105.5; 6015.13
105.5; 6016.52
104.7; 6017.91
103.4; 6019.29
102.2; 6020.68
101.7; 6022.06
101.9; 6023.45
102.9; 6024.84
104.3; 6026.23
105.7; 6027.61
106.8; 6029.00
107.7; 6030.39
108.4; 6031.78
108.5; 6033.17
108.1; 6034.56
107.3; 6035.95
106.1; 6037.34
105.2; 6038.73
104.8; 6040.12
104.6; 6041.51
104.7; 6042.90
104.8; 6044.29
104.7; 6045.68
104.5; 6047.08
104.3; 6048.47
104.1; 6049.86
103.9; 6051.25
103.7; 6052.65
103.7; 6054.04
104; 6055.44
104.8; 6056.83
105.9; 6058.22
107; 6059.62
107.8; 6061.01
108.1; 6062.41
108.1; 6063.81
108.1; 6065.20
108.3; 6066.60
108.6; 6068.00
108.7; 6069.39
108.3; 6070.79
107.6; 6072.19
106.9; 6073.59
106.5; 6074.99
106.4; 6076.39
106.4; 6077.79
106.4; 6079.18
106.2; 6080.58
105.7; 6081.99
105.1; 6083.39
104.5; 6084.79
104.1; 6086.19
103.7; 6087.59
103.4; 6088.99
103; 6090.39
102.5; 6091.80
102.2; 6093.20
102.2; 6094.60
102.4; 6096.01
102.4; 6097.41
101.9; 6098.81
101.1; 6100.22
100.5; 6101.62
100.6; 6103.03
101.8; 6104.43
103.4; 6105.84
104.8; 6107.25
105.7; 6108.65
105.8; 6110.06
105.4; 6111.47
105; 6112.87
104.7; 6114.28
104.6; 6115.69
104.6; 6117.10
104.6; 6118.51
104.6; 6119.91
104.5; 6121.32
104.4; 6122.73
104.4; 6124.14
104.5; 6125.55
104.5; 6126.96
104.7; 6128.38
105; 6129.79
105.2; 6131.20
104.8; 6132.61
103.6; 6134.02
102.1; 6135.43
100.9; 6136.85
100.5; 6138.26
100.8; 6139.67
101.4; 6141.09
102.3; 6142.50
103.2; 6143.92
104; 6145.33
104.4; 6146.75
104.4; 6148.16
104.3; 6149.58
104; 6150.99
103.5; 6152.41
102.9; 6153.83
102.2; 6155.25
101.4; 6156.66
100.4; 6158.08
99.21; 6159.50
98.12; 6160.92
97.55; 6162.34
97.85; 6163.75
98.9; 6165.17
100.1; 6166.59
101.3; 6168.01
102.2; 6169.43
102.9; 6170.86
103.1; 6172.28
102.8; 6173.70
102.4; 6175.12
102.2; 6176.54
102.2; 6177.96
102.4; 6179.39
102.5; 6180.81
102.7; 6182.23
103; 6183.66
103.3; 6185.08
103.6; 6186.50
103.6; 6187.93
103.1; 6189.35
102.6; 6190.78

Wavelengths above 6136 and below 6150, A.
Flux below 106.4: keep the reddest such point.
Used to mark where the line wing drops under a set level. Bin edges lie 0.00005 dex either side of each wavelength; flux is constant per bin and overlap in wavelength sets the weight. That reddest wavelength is 6149.58 A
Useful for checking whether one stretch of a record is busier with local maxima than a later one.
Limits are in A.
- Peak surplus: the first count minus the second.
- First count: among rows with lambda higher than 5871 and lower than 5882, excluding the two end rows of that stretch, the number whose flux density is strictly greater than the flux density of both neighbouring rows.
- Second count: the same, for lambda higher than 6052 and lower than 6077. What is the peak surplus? -1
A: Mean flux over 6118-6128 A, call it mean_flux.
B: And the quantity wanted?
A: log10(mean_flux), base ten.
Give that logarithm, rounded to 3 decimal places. 2.019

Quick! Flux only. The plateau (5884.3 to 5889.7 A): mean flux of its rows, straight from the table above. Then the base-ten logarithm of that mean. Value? 1.99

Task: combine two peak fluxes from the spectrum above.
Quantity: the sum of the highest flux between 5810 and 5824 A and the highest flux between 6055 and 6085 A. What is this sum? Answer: 221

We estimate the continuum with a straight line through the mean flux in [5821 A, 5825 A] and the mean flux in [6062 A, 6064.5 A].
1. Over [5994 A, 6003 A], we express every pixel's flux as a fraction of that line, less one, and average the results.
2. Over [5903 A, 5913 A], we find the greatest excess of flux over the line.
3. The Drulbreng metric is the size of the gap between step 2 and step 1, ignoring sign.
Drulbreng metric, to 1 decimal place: 2.8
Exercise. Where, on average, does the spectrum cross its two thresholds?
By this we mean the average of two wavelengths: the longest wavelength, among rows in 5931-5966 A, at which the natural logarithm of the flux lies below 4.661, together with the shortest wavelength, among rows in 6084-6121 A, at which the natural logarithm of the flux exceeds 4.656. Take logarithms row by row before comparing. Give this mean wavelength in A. 6030.2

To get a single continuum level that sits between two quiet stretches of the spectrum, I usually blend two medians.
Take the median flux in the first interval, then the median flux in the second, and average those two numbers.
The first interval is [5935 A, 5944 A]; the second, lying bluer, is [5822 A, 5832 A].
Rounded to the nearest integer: 107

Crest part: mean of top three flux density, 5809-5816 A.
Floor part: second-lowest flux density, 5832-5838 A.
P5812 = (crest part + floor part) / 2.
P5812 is 107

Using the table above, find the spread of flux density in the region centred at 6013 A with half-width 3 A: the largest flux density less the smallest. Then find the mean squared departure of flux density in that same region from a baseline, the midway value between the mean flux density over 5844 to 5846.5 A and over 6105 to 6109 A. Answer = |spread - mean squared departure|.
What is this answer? 1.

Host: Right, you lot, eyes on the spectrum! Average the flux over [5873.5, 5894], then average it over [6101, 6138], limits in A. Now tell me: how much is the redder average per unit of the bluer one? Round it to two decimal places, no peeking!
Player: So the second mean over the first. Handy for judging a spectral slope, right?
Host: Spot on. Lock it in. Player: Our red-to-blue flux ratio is 1.02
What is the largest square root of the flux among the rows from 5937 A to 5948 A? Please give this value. 10.3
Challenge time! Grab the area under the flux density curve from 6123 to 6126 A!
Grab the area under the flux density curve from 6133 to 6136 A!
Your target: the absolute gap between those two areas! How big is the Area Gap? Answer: 4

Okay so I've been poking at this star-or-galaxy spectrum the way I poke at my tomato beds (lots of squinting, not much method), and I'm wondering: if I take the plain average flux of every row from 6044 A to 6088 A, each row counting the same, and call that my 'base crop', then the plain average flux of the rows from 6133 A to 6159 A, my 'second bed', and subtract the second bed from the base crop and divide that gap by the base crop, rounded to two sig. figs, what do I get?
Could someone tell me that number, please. 0.032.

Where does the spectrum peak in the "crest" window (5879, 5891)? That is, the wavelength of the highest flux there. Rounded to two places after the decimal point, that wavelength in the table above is 5879.57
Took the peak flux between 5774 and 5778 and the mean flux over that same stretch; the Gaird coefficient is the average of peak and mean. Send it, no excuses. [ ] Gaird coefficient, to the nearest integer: 107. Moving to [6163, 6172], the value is 102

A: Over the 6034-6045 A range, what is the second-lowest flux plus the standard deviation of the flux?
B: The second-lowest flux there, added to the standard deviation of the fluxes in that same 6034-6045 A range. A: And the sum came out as 106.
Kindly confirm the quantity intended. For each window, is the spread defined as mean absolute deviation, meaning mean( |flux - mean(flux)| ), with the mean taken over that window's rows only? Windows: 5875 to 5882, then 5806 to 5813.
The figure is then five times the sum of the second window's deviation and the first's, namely 12.8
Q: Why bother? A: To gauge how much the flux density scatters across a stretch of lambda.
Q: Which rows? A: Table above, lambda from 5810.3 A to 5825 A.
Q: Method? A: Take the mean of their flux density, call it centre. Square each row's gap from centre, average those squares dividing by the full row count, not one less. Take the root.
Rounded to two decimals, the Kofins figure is 2.68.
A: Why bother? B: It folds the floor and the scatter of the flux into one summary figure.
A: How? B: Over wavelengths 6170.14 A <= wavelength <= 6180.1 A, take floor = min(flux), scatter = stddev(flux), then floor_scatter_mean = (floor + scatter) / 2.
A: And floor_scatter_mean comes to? 51.3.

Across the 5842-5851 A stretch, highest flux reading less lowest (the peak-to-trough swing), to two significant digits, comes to 3.7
